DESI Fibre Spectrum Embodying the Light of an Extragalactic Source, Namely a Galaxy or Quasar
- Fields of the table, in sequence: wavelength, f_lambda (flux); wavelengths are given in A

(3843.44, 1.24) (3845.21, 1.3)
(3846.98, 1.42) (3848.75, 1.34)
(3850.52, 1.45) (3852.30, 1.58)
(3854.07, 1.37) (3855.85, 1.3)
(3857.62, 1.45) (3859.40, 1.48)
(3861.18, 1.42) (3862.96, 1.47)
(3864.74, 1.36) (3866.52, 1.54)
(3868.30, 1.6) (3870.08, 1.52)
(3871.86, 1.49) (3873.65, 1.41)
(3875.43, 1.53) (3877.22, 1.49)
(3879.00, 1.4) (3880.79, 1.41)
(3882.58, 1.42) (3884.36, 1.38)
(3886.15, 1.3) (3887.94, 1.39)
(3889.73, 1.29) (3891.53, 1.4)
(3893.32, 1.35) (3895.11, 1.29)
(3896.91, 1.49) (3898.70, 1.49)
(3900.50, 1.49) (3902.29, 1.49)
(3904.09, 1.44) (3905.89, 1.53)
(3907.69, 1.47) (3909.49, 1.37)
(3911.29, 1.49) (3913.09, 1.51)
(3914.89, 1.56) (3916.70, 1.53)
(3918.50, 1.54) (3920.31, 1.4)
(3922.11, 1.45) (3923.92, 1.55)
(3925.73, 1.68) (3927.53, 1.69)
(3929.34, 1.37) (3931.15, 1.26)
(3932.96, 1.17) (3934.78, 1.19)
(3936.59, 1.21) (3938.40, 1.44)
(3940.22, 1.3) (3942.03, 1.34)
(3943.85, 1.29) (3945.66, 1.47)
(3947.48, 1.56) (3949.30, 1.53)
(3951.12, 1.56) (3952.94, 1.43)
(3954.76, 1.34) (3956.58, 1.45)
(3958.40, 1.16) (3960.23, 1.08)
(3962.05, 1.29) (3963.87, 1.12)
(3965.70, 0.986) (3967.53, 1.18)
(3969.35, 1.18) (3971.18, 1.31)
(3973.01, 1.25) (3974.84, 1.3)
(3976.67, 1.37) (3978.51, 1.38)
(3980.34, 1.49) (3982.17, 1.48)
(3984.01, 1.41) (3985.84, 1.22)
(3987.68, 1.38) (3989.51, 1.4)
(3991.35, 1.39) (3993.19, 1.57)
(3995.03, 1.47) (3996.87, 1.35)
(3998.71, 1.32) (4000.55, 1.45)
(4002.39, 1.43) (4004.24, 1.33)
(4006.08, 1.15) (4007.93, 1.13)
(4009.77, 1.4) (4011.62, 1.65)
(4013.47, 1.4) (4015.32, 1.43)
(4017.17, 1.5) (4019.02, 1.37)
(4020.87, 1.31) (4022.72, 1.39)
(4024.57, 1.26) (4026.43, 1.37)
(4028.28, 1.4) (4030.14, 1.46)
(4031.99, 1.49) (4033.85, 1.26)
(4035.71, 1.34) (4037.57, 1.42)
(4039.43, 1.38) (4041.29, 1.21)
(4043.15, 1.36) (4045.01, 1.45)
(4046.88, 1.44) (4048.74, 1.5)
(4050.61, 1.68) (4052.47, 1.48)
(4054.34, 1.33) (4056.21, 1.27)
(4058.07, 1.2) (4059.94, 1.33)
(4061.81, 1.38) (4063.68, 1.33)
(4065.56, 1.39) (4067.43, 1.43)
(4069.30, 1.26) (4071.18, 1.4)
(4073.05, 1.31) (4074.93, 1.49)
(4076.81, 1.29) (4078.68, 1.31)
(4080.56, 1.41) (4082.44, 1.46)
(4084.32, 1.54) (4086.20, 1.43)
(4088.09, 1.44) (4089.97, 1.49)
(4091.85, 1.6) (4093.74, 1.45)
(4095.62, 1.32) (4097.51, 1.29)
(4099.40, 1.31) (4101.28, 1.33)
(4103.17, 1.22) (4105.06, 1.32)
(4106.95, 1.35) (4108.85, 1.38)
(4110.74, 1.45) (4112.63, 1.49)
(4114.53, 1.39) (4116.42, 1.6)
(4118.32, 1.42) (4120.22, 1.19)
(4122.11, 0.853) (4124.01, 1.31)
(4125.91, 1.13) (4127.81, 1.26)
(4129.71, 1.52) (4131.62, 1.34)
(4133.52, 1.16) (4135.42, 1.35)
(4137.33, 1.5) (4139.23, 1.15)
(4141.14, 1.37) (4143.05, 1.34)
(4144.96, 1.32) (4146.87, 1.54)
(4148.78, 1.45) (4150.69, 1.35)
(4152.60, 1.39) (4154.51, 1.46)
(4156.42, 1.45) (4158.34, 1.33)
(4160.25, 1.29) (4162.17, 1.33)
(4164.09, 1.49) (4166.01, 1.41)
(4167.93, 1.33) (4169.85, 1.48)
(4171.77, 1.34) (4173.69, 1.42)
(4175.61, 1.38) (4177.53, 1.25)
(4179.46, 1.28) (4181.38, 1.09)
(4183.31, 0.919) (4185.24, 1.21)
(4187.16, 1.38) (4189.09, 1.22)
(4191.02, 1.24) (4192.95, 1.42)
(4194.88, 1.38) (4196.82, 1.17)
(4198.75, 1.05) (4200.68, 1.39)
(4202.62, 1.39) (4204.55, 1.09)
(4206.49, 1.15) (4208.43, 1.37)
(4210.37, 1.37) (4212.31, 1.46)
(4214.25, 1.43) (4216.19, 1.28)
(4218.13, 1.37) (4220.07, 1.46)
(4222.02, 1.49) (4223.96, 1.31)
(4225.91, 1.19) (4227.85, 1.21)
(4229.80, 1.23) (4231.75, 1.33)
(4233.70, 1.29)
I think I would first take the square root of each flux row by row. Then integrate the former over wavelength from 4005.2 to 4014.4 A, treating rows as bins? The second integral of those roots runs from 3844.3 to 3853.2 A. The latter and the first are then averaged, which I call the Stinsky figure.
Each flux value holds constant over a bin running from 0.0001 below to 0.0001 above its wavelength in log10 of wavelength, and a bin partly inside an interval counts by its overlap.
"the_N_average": 10.62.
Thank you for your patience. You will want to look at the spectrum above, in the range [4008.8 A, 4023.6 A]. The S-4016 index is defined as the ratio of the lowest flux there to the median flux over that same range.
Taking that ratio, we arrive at 0.936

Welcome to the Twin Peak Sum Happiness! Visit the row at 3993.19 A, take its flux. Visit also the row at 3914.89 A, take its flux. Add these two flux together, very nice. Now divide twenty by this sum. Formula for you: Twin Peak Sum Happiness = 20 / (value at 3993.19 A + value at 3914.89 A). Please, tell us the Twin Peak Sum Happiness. 6.39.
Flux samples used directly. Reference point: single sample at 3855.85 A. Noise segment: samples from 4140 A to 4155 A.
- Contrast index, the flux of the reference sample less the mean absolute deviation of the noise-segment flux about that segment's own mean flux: 1.24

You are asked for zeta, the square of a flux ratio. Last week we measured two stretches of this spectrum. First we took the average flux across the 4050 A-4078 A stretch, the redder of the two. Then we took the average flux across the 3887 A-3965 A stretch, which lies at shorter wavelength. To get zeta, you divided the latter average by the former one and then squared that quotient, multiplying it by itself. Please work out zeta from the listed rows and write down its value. 1.05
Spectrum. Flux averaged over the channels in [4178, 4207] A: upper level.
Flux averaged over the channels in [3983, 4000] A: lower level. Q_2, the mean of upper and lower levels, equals 1.31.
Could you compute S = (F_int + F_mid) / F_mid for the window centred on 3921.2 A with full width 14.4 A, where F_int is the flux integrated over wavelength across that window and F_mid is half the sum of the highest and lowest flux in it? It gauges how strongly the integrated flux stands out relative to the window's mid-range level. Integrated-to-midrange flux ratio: 15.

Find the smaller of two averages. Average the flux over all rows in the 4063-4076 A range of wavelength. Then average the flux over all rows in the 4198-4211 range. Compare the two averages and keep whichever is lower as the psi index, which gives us 1.26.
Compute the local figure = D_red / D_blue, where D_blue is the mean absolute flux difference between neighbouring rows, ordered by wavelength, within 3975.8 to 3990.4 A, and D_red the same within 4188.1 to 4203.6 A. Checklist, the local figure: 1.6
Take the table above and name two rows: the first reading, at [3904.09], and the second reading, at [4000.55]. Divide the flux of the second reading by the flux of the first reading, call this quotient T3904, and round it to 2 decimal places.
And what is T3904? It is 1.01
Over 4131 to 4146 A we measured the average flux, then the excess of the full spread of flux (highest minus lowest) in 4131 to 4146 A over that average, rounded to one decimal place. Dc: -1.0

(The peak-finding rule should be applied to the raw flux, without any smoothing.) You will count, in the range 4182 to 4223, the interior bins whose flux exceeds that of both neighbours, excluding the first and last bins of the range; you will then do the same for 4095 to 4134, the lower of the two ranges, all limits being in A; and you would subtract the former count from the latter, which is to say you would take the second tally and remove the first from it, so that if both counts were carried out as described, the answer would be 2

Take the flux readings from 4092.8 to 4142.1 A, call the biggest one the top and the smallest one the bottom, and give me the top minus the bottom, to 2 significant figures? 0.75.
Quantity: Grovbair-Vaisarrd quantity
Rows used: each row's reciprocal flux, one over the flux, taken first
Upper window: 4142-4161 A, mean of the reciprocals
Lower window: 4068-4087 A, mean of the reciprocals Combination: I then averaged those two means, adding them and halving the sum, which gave 0.721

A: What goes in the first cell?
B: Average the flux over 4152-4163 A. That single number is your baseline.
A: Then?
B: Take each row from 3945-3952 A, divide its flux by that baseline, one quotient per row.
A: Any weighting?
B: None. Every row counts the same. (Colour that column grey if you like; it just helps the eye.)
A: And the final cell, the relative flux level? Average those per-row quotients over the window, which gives 1.11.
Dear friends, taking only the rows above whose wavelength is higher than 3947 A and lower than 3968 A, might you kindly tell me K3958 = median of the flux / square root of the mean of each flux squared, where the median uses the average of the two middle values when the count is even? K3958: 1.00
